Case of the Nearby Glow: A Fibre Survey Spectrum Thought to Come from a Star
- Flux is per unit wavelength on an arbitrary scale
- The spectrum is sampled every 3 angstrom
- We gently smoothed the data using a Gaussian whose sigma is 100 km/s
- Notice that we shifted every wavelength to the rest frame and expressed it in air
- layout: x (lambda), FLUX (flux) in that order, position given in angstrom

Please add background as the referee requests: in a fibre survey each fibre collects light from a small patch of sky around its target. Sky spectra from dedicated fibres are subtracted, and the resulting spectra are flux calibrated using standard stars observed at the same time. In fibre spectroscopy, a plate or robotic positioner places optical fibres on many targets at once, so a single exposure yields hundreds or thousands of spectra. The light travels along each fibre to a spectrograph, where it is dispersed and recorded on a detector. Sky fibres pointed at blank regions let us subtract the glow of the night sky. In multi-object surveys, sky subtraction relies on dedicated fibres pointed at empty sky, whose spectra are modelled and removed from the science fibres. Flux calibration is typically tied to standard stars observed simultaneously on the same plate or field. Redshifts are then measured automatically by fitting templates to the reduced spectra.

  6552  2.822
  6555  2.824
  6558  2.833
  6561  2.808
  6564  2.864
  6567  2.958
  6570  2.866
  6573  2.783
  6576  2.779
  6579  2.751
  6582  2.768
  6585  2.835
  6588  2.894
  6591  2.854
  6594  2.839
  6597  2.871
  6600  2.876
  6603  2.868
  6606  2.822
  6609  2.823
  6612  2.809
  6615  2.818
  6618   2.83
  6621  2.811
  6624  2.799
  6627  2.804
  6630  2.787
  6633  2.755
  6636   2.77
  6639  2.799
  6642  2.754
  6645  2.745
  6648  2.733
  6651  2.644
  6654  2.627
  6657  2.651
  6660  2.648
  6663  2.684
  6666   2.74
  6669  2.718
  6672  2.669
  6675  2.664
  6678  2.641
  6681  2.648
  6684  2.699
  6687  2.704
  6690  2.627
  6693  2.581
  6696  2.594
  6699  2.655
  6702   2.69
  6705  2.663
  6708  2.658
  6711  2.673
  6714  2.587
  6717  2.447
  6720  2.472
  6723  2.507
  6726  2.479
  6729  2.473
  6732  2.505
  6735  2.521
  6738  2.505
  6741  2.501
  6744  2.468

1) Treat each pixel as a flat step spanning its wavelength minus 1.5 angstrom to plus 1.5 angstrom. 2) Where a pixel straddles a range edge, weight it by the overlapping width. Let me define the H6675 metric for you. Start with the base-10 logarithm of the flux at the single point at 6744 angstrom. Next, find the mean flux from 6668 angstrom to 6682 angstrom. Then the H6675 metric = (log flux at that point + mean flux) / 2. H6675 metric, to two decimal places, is 1.53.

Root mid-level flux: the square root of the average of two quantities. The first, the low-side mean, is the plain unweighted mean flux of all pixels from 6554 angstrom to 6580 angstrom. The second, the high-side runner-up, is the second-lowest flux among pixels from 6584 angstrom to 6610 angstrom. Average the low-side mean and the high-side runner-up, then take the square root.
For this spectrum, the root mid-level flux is 1.68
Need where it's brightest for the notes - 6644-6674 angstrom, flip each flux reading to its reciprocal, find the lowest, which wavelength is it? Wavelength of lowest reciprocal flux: 6645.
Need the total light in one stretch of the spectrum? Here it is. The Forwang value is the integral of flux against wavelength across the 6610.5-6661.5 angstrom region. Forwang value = 140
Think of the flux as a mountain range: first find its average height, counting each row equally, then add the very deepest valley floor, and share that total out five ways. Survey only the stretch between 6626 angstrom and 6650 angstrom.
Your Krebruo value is 1.10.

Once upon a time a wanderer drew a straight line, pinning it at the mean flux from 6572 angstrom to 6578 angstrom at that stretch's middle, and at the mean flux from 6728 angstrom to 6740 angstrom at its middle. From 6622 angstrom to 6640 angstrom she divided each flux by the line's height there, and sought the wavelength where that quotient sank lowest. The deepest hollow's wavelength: 6633 angstrom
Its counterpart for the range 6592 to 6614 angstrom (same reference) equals 6594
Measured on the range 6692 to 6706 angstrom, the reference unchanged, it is 6693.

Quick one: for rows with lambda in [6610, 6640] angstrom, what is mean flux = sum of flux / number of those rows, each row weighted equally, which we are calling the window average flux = 2.80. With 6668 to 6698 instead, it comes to 2.65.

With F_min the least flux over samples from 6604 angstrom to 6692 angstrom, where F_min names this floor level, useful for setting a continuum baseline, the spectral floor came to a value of 2.627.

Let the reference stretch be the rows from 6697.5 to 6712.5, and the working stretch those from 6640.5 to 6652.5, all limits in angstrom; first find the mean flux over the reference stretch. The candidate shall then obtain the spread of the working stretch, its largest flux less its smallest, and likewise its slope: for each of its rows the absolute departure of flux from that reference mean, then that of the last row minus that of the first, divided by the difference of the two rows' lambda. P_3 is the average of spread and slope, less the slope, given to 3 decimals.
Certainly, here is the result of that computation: 0.058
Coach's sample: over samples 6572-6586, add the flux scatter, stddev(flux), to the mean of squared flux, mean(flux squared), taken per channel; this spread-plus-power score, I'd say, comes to 7.8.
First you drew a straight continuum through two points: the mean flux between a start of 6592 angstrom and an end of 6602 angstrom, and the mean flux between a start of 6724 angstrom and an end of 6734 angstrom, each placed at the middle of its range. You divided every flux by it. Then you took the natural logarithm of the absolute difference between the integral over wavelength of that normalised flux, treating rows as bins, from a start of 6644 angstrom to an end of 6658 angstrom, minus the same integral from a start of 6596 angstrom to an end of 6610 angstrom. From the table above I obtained -1.6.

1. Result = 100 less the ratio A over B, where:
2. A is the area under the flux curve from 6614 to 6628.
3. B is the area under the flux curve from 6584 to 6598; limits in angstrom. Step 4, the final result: 99.0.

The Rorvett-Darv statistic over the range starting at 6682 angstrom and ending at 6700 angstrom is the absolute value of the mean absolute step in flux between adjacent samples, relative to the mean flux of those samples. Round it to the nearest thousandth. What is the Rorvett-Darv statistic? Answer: 0.015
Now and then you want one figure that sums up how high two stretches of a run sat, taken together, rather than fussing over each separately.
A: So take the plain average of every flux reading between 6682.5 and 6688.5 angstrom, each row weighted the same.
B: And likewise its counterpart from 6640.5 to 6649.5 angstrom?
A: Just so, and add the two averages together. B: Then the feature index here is 5.45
